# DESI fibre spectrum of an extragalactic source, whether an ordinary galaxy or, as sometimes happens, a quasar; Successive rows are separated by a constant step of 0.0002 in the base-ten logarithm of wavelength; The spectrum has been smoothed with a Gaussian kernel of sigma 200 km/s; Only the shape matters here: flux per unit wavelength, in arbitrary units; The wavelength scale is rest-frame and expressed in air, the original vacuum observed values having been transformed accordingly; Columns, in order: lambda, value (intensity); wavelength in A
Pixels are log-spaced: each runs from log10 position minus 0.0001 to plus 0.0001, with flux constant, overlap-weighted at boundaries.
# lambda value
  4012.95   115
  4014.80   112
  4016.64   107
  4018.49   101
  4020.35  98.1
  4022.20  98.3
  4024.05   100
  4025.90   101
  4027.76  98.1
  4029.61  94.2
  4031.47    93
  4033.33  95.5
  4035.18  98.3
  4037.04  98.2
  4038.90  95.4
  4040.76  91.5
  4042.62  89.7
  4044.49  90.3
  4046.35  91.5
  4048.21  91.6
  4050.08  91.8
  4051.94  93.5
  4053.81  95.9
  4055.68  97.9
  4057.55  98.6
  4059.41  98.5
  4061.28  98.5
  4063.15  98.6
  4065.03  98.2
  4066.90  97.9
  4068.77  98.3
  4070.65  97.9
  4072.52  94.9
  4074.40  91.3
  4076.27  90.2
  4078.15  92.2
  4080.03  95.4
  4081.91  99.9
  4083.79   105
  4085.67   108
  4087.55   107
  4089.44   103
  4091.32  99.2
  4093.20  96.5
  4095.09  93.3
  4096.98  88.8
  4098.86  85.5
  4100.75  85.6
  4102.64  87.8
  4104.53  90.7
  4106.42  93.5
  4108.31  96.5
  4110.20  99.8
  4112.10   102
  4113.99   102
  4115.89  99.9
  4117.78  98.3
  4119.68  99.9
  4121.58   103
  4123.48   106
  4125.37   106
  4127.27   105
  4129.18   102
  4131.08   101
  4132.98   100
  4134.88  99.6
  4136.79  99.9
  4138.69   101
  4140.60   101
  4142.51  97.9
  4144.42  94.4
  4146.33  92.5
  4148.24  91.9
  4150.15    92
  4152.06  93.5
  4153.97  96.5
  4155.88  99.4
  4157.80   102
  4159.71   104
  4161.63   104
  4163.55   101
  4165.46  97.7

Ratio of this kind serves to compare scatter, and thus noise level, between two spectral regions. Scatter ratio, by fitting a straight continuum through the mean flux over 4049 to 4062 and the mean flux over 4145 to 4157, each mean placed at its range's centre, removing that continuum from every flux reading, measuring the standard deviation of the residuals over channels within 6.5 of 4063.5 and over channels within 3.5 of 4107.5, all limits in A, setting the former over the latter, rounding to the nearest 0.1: 0.1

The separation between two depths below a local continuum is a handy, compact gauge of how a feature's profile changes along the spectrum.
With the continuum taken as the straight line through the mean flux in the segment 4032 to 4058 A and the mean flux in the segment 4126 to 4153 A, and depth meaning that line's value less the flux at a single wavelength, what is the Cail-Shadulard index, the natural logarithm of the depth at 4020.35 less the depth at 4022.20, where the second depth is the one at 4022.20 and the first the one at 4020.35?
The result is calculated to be -2.1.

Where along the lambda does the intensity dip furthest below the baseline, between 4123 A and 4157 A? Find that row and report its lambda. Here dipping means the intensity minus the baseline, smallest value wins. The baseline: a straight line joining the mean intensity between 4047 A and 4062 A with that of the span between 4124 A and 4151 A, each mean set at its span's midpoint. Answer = 4148.24 A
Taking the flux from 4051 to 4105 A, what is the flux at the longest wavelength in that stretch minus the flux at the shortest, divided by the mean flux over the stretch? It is -0.029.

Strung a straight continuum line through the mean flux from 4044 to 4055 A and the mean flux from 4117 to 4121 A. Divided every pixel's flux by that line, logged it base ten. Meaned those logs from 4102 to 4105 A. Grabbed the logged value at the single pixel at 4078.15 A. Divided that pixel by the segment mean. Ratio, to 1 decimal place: 0.4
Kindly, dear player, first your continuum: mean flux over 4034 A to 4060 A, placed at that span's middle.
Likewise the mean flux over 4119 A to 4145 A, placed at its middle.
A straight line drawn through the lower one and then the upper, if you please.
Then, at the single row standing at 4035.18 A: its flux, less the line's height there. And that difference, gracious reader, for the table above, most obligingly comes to 4.8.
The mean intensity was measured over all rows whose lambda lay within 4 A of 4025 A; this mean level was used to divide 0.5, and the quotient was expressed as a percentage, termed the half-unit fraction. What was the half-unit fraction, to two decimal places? 0.50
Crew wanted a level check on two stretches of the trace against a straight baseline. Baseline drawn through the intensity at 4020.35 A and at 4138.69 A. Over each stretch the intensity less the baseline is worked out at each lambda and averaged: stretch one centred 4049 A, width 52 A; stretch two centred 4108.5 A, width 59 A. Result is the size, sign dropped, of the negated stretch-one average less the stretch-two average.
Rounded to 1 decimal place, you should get 4.6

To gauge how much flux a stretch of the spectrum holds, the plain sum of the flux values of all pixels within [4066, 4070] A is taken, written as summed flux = 196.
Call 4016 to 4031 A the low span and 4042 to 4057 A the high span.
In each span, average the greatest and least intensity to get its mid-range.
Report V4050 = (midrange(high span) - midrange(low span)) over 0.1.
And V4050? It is -68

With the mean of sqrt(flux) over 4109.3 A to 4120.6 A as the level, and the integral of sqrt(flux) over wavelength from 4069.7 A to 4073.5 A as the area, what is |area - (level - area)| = 64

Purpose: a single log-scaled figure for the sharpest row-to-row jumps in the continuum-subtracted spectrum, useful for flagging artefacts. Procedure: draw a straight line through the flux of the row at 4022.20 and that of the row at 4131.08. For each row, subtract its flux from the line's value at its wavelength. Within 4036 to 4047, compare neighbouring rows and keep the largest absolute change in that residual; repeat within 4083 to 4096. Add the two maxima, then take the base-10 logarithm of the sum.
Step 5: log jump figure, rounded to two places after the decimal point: 0.90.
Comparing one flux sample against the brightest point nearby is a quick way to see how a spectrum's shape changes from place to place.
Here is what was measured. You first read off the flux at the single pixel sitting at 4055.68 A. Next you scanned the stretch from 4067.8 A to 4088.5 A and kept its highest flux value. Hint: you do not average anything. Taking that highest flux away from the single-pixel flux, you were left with -10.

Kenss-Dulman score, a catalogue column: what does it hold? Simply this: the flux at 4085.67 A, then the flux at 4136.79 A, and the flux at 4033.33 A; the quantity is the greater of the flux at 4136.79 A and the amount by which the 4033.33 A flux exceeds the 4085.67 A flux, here 100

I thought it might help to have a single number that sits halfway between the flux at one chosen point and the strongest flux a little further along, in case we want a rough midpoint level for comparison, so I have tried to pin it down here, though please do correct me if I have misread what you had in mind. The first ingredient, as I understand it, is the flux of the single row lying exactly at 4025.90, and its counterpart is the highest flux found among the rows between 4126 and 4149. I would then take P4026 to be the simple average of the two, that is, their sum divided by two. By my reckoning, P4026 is 103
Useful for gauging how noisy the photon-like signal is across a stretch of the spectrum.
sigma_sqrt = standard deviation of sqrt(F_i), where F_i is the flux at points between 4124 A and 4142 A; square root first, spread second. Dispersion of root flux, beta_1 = 0.11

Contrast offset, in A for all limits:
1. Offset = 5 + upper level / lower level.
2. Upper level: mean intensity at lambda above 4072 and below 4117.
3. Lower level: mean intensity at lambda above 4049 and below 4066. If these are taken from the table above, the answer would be 5.99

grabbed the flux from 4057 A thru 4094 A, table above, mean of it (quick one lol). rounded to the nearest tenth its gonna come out 98.5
